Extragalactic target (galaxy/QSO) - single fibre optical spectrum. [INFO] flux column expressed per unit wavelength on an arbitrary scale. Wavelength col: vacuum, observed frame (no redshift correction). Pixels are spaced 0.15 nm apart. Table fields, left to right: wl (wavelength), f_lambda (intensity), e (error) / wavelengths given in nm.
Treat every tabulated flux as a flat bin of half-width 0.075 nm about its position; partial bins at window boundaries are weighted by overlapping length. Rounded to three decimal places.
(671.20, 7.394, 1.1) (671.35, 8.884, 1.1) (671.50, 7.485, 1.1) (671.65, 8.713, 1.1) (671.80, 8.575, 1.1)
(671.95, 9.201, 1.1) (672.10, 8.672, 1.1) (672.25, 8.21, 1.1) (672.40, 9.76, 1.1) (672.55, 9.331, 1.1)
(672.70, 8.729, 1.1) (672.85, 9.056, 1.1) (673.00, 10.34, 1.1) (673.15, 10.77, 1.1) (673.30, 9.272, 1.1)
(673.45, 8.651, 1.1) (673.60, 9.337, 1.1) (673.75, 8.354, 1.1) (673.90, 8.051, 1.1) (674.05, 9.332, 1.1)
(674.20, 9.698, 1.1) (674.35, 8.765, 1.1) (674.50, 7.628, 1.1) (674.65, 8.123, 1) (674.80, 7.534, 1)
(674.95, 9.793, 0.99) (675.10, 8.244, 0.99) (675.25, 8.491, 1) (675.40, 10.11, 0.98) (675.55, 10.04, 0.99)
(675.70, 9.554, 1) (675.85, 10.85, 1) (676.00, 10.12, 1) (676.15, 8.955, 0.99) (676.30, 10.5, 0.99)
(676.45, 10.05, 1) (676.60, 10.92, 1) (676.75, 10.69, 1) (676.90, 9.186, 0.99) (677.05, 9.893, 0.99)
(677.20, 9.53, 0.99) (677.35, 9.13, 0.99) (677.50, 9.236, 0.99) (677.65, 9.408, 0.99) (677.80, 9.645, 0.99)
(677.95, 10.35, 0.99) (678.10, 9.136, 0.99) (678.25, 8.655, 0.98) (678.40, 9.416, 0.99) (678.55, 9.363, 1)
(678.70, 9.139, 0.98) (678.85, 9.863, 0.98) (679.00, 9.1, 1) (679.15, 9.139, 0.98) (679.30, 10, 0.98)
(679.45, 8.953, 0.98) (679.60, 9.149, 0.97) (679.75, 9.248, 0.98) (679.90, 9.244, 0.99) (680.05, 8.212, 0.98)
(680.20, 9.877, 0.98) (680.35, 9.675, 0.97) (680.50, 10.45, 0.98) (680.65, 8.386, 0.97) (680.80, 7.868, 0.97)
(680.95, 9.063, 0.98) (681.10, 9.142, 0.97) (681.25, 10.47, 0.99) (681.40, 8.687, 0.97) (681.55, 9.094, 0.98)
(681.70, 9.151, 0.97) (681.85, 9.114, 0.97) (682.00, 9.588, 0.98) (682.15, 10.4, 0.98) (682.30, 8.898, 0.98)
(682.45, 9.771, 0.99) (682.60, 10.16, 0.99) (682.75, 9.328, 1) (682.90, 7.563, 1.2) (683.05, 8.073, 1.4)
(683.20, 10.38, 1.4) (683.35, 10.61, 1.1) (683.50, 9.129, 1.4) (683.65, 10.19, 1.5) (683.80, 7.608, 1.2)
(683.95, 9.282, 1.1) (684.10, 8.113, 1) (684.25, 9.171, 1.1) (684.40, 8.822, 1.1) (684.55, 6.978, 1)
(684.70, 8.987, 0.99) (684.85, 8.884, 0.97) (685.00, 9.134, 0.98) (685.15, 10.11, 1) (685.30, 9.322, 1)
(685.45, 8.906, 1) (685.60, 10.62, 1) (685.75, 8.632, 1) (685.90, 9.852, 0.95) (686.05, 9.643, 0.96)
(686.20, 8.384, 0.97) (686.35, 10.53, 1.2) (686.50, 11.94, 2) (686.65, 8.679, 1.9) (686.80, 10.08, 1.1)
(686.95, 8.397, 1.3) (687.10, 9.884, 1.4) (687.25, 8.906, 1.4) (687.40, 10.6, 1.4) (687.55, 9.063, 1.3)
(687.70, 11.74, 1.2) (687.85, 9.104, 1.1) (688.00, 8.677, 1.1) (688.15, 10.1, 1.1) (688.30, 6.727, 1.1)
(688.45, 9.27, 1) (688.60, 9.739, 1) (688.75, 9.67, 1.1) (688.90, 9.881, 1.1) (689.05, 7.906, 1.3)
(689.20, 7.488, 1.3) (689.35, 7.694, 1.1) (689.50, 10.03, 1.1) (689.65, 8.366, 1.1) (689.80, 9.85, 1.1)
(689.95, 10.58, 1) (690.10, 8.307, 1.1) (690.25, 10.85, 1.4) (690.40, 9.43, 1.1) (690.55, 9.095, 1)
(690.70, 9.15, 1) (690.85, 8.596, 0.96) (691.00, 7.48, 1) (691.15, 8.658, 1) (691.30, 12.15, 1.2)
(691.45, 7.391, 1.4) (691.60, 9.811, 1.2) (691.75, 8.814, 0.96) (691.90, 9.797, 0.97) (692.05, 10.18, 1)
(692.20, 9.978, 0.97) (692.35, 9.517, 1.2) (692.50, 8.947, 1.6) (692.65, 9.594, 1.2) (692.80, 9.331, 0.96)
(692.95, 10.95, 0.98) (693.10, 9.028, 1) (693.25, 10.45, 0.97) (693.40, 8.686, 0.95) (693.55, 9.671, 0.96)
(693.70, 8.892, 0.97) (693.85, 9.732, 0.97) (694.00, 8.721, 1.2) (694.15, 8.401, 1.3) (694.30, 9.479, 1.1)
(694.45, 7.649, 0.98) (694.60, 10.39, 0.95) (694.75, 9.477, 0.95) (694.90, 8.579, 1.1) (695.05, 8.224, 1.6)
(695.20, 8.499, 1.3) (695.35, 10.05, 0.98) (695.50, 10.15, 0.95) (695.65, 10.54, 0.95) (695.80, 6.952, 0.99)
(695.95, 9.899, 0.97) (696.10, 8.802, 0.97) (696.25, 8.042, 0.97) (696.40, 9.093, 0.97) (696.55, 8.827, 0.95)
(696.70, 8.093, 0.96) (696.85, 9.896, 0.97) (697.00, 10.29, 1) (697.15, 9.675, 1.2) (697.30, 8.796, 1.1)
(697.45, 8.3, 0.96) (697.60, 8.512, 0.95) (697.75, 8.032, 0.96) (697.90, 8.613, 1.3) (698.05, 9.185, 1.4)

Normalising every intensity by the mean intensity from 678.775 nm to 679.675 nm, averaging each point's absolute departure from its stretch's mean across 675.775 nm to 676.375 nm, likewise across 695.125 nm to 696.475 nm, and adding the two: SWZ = 0.161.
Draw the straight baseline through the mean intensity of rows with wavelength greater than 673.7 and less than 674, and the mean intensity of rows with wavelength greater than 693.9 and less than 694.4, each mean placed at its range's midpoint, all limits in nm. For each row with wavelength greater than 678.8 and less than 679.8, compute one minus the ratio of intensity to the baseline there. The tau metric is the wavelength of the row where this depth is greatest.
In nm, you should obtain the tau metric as 679.45 nm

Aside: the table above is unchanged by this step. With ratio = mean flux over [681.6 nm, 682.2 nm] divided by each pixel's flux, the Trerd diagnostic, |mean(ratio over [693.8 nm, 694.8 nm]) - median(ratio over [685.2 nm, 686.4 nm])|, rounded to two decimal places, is 0.05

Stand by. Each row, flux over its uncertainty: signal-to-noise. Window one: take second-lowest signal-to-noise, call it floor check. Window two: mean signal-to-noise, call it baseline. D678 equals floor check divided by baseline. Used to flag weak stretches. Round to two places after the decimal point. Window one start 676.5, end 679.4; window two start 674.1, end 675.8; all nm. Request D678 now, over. 1.04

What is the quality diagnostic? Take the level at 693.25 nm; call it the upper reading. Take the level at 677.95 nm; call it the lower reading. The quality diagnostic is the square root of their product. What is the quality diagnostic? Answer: 10.4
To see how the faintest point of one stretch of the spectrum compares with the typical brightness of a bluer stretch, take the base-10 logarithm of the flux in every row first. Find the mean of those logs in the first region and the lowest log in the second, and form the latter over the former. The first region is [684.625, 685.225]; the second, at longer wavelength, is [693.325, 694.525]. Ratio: 0.914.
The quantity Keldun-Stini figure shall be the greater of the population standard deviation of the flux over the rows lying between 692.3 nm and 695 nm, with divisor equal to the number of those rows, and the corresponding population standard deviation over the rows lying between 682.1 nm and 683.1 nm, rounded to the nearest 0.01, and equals 0.98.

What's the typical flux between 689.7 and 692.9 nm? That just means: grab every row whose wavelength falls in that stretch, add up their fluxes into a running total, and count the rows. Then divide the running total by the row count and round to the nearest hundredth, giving 9.41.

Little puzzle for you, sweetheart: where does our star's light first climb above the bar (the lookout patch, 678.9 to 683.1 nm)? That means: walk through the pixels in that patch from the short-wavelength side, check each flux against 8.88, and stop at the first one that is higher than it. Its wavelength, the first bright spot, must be 679.00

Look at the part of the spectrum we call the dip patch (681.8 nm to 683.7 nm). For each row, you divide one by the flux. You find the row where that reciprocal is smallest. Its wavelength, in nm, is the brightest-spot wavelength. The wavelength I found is 683.35 nm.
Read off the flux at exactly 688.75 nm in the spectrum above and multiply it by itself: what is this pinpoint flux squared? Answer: 94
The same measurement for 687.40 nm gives 112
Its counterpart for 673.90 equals 65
